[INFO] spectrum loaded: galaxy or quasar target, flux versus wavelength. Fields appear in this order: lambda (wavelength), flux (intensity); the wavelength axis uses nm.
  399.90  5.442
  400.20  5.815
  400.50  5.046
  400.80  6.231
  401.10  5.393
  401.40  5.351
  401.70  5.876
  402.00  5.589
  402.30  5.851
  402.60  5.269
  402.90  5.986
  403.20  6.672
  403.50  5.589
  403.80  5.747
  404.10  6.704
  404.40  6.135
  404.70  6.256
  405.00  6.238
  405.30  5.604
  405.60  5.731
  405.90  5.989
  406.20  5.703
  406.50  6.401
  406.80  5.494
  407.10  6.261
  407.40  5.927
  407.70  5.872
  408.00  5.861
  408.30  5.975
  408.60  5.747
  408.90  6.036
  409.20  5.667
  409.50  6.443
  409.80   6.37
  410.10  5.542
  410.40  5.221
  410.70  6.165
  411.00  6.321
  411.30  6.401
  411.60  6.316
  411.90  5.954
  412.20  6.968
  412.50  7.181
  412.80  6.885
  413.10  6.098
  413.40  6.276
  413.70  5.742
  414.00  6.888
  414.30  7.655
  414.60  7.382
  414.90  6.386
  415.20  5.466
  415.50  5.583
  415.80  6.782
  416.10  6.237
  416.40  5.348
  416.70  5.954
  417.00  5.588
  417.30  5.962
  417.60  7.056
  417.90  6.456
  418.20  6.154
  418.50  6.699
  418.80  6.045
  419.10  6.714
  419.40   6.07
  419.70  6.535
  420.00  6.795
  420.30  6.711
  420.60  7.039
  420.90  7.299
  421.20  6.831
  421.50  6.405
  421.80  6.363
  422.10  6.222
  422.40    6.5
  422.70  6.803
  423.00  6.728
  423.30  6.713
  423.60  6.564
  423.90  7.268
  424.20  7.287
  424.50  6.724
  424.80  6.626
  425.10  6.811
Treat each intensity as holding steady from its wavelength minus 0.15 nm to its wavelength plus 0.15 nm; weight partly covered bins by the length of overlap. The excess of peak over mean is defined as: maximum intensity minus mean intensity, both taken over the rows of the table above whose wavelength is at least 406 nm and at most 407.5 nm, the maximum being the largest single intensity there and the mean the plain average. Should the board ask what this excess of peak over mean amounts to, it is 0.44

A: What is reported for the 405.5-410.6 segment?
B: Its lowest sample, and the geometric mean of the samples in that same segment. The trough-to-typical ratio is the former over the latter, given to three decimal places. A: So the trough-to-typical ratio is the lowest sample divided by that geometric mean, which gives 0.887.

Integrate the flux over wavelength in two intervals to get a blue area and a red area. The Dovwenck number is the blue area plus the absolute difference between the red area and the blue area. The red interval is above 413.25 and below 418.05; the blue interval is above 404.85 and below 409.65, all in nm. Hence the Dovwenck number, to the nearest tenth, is 30.2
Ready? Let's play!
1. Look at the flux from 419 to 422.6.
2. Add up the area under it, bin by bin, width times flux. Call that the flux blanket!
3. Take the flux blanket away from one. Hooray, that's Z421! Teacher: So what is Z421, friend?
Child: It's -23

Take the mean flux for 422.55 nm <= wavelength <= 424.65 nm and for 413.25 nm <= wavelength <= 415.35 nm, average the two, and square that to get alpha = 45.0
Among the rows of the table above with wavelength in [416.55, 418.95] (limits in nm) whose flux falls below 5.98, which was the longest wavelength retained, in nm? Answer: 417.30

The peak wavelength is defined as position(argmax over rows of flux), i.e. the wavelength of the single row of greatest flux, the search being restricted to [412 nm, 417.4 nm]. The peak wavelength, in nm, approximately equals 414.30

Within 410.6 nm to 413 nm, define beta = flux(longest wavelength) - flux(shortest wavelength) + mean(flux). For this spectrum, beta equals 7.2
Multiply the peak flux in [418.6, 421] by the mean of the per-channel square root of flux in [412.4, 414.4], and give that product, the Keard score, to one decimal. 18.8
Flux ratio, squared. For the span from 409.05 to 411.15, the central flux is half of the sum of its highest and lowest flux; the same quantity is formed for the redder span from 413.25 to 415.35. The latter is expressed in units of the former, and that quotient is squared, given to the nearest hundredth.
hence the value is 1.27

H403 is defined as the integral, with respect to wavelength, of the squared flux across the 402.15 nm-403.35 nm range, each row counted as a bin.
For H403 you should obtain 43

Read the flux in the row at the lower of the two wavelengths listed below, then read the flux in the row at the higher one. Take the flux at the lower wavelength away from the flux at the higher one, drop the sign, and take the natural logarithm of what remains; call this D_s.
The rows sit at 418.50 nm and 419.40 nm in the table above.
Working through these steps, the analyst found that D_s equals -0.46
